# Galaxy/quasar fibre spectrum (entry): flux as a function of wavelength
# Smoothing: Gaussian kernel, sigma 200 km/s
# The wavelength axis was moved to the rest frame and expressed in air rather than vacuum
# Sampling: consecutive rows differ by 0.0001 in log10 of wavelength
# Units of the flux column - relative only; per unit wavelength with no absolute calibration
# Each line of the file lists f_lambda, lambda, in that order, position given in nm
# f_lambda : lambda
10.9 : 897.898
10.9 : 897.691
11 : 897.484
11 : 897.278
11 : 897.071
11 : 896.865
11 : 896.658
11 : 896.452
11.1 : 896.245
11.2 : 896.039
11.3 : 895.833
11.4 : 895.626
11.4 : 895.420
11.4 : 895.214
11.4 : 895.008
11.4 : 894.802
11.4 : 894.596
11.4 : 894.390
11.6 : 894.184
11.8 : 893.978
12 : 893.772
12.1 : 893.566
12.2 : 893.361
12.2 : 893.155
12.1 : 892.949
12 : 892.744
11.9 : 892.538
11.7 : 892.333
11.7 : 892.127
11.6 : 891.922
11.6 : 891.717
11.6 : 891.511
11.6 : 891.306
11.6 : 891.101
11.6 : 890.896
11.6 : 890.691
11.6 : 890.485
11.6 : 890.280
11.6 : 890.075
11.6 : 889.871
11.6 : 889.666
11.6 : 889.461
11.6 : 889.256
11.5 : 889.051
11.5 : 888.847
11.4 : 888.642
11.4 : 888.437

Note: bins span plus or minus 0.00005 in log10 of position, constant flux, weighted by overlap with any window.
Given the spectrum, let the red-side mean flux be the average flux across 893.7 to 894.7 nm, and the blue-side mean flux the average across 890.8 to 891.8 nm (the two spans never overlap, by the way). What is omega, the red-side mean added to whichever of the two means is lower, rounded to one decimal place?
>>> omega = 23.2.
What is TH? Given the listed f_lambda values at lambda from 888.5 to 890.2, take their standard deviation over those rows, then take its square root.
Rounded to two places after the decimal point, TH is 0.27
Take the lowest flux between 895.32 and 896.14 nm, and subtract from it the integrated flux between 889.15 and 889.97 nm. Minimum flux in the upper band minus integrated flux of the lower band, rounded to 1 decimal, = 1.7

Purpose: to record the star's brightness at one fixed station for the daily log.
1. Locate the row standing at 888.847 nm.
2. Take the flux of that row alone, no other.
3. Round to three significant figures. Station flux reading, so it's 11.5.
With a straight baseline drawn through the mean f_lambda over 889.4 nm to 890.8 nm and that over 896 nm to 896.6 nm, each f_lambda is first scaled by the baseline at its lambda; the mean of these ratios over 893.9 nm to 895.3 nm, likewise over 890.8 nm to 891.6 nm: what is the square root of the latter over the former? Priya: 0.99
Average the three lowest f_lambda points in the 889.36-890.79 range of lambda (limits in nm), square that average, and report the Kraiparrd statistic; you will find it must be 135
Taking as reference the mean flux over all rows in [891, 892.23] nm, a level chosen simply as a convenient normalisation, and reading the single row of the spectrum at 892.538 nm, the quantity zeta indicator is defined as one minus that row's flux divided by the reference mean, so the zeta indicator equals -0.024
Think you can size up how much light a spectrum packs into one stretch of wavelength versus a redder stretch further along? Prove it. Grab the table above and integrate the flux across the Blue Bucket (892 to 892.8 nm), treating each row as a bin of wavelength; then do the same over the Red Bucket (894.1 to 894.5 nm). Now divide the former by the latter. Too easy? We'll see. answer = 2.1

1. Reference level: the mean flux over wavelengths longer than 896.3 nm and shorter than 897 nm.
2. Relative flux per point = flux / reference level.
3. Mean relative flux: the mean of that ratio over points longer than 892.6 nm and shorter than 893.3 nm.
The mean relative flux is 1.10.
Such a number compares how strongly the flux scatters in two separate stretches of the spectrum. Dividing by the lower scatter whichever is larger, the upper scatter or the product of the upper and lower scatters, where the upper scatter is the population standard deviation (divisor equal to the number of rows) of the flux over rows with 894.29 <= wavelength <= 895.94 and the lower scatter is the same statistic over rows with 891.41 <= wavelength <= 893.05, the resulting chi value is 0.2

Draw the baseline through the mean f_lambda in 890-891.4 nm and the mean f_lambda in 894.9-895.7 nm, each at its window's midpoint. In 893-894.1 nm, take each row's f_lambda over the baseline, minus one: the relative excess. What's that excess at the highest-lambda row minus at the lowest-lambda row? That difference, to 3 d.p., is -0.032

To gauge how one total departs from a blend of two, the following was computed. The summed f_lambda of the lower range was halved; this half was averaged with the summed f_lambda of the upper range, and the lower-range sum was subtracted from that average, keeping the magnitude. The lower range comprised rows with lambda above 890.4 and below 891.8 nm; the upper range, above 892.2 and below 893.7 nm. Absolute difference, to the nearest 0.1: 18.8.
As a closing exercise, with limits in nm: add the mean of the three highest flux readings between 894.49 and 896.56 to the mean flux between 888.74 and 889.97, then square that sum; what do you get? 527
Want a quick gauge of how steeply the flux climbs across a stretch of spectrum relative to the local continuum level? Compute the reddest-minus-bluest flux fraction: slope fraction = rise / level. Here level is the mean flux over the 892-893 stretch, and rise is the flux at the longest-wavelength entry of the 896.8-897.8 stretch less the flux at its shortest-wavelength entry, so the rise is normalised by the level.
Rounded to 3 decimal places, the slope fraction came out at -0.008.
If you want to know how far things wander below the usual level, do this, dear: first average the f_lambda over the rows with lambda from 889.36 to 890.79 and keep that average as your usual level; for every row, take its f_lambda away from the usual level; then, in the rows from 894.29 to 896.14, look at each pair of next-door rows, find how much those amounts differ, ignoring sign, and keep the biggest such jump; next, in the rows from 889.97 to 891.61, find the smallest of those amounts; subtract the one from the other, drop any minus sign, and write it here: 0.10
